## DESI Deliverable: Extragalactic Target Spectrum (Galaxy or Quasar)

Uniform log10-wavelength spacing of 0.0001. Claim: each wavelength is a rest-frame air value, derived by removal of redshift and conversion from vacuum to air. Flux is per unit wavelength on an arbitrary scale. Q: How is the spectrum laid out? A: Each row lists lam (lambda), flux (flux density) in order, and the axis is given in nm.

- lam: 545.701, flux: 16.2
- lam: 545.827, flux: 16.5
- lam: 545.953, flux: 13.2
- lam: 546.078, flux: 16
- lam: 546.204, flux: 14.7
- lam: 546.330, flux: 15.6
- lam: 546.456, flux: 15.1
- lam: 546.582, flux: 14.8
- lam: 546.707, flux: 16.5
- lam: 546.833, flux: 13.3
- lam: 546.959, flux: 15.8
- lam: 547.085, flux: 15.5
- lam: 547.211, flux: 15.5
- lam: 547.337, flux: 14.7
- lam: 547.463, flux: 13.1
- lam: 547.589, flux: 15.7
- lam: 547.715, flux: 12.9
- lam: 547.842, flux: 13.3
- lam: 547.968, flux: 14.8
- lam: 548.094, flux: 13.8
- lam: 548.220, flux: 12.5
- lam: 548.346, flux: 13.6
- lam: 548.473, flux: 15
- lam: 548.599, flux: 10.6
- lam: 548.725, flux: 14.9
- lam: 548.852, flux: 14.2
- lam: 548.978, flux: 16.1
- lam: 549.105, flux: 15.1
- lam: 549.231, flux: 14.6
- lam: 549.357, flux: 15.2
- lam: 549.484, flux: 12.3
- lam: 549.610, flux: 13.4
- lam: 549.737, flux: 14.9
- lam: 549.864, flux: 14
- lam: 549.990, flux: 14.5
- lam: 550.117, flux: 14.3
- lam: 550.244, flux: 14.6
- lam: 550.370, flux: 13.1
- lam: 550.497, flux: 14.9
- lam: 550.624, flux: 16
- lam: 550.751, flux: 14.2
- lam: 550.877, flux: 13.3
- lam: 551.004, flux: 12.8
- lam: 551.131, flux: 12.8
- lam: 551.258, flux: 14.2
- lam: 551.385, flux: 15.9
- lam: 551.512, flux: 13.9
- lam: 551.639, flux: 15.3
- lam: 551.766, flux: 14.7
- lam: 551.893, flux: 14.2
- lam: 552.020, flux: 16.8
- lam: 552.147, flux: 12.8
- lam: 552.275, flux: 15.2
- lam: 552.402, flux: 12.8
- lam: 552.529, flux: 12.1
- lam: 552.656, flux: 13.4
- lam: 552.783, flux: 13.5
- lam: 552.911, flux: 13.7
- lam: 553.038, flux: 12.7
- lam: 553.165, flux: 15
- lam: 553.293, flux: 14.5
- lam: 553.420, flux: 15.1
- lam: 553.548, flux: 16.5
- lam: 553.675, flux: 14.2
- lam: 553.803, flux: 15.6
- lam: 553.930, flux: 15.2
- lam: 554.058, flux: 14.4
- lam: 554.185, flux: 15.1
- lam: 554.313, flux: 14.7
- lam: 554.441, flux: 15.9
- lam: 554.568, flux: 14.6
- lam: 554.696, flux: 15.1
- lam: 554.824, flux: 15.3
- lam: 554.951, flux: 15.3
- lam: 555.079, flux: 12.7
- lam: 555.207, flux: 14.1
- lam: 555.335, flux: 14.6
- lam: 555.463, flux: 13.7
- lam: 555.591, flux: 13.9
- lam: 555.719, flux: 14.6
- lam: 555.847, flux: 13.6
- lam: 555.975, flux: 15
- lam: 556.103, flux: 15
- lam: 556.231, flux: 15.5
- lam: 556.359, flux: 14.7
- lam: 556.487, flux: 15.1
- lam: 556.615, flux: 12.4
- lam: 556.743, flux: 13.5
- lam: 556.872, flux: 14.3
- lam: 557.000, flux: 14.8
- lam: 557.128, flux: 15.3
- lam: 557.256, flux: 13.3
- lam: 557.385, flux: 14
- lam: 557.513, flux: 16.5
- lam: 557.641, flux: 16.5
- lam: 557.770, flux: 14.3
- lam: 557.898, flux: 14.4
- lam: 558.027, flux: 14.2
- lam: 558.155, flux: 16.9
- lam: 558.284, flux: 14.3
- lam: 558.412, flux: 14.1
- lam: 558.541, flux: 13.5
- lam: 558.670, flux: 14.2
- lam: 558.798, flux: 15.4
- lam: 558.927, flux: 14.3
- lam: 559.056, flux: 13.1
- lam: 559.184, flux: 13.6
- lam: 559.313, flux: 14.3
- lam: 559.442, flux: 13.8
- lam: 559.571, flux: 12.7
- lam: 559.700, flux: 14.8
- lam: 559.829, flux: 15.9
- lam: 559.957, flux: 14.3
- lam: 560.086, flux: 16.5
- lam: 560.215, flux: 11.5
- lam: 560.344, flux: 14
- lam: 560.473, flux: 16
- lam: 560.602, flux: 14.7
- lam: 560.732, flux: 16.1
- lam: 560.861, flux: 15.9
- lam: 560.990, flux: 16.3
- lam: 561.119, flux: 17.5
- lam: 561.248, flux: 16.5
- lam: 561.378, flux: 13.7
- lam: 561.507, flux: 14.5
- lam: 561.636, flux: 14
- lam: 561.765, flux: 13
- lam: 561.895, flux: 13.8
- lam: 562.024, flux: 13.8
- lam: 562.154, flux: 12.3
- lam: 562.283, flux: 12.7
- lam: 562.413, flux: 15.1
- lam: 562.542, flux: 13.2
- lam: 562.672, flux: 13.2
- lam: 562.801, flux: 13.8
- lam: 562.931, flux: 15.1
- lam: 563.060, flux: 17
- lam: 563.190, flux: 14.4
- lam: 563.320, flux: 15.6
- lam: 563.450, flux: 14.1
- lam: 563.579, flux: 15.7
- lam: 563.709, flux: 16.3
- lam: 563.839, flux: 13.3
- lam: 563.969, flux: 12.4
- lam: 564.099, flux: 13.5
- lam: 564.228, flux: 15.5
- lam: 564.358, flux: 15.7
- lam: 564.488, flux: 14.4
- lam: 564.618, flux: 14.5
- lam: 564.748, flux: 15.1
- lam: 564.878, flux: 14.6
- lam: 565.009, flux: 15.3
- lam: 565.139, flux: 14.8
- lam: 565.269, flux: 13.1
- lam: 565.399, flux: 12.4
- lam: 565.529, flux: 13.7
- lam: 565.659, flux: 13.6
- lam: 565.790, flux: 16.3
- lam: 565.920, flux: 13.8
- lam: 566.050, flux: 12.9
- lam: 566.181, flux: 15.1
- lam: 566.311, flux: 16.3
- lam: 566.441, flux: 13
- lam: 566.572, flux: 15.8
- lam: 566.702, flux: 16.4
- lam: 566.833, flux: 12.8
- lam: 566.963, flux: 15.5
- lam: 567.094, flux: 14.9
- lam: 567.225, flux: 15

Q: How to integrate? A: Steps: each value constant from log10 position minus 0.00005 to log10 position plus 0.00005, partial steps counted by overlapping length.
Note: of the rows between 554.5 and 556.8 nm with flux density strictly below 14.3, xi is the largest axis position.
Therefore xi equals 556.743 nm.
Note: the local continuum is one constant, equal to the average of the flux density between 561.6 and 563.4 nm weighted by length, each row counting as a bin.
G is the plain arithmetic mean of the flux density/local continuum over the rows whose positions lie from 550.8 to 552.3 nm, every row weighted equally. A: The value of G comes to 1.02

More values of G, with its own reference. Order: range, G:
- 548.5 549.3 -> 1.01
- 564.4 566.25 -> 1.01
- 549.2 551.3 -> 1.00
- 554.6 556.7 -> 1.02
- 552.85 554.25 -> 1.05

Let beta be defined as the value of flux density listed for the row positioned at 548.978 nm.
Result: 16.1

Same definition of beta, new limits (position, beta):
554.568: 14.6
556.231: 15.5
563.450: 14.1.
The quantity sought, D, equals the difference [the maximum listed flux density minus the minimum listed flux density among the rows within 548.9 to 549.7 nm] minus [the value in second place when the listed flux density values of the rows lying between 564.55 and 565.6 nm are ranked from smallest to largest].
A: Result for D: -9.3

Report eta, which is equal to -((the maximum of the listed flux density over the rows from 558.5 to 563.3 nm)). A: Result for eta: -17.5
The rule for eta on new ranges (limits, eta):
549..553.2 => -16.8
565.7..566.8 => -16.4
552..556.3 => -16.8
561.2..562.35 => -16.5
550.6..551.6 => -16.0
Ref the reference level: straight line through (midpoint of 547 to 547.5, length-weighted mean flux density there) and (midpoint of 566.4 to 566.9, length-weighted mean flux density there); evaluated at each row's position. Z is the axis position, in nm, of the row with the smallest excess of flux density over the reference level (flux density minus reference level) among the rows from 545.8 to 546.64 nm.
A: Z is 545.953 nm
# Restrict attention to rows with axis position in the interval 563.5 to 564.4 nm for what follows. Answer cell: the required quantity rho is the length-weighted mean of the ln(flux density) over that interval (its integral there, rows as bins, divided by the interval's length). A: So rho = 2.678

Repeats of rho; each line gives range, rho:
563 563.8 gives 2.732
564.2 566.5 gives 2.667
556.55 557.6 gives 2.659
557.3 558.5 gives 2.702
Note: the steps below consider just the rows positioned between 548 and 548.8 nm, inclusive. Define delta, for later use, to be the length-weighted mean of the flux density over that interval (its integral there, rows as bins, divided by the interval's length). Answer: 13.5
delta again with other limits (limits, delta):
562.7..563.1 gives 15.0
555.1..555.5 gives 14.0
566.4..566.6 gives 14.3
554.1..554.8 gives 15.1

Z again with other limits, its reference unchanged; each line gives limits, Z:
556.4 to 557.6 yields 556.615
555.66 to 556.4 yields 555.847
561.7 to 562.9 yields 562.154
